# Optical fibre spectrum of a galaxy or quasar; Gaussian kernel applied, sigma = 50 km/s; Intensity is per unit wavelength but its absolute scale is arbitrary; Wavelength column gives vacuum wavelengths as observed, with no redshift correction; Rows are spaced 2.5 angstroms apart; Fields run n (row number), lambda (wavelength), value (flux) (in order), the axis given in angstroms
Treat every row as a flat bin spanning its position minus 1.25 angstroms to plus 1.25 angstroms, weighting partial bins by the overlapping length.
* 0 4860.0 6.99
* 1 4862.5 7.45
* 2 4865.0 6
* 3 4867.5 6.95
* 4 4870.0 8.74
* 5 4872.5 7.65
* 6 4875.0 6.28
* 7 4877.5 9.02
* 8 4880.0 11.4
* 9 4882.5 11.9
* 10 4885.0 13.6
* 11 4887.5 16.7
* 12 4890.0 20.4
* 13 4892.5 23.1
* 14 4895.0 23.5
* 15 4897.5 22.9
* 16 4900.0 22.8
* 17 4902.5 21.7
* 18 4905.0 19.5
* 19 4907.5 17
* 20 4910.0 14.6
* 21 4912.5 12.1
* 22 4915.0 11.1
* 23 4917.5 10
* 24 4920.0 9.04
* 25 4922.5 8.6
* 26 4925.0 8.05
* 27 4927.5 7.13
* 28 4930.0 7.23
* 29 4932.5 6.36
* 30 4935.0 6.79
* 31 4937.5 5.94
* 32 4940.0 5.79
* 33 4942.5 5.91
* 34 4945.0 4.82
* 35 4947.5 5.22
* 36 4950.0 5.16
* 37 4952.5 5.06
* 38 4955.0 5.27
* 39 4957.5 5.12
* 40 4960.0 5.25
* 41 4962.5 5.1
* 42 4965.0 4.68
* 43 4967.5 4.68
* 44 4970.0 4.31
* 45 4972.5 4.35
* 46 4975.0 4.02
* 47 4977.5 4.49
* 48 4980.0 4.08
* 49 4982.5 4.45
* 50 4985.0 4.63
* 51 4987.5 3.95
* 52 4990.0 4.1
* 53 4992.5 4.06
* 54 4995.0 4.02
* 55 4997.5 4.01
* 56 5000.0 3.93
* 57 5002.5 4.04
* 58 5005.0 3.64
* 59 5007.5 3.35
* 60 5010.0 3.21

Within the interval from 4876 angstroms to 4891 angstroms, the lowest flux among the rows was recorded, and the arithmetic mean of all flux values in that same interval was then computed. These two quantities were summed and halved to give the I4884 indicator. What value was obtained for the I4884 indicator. 11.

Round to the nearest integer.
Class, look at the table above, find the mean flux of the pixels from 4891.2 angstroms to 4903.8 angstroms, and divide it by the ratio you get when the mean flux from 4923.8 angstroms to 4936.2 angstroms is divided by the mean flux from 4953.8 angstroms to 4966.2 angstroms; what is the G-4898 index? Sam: 16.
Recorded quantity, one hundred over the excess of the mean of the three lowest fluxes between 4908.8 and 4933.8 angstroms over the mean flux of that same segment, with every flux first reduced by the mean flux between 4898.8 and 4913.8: -40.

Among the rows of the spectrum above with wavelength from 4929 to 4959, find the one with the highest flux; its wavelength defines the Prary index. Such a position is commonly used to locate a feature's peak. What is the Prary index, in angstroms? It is 4930.0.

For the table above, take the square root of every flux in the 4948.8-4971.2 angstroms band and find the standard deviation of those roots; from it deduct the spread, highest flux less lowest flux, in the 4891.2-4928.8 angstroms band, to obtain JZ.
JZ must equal -16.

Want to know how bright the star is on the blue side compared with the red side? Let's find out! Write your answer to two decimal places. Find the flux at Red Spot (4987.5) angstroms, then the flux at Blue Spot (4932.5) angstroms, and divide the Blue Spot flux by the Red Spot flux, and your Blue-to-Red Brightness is 1.61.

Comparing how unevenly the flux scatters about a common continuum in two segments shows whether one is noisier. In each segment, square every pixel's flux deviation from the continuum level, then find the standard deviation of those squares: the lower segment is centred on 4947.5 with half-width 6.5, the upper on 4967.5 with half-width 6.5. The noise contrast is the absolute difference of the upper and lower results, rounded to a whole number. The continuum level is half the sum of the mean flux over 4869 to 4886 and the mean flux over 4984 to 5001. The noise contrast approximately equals 0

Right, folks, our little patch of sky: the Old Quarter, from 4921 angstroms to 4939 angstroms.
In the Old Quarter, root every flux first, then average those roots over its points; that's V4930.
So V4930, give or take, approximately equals 2.7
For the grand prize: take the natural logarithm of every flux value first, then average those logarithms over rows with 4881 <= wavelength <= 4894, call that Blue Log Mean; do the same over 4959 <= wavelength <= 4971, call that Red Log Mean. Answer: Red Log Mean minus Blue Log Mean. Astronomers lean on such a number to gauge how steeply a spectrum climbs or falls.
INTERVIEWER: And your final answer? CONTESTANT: -1.2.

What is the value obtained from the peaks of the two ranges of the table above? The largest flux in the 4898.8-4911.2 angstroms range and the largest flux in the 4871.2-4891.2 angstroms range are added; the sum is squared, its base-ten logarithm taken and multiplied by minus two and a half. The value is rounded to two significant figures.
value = -8.2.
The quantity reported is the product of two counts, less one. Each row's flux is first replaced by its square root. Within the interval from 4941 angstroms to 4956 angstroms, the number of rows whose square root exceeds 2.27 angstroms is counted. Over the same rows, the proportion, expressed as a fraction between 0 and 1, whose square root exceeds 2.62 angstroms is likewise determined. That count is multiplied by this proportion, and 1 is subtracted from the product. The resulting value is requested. -1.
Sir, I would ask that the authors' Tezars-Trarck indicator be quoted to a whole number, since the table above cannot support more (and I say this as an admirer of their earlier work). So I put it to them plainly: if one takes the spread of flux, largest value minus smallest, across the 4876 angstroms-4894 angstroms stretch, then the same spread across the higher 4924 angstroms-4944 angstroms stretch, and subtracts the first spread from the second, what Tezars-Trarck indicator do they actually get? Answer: -12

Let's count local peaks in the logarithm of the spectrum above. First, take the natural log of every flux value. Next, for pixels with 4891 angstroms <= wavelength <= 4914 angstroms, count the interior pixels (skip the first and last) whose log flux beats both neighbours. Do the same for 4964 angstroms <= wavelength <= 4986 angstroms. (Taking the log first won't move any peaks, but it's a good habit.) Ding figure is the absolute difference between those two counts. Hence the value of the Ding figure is 1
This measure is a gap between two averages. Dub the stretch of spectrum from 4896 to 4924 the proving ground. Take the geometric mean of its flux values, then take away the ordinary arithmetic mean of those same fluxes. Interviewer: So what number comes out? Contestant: -0.95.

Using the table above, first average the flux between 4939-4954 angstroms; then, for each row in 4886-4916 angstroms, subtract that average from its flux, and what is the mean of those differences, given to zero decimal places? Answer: 13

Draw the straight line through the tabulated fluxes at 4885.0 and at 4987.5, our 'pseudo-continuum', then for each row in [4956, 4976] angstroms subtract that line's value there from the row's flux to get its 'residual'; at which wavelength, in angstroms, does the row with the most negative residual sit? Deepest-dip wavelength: 4957.5 angstroms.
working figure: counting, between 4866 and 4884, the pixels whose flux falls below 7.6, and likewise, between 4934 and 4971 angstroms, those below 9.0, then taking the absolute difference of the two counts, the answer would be 13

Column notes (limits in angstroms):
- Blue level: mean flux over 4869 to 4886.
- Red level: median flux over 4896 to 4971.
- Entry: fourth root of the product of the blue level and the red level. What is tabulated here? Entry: 2.8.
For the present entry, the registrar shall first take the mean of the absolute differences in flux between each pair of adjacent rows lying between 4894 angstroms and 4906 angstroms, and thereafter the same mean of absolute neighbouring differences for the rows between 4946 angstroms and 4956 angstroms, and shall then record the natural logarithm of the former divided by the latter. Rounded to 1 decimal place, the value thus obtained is 2.1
